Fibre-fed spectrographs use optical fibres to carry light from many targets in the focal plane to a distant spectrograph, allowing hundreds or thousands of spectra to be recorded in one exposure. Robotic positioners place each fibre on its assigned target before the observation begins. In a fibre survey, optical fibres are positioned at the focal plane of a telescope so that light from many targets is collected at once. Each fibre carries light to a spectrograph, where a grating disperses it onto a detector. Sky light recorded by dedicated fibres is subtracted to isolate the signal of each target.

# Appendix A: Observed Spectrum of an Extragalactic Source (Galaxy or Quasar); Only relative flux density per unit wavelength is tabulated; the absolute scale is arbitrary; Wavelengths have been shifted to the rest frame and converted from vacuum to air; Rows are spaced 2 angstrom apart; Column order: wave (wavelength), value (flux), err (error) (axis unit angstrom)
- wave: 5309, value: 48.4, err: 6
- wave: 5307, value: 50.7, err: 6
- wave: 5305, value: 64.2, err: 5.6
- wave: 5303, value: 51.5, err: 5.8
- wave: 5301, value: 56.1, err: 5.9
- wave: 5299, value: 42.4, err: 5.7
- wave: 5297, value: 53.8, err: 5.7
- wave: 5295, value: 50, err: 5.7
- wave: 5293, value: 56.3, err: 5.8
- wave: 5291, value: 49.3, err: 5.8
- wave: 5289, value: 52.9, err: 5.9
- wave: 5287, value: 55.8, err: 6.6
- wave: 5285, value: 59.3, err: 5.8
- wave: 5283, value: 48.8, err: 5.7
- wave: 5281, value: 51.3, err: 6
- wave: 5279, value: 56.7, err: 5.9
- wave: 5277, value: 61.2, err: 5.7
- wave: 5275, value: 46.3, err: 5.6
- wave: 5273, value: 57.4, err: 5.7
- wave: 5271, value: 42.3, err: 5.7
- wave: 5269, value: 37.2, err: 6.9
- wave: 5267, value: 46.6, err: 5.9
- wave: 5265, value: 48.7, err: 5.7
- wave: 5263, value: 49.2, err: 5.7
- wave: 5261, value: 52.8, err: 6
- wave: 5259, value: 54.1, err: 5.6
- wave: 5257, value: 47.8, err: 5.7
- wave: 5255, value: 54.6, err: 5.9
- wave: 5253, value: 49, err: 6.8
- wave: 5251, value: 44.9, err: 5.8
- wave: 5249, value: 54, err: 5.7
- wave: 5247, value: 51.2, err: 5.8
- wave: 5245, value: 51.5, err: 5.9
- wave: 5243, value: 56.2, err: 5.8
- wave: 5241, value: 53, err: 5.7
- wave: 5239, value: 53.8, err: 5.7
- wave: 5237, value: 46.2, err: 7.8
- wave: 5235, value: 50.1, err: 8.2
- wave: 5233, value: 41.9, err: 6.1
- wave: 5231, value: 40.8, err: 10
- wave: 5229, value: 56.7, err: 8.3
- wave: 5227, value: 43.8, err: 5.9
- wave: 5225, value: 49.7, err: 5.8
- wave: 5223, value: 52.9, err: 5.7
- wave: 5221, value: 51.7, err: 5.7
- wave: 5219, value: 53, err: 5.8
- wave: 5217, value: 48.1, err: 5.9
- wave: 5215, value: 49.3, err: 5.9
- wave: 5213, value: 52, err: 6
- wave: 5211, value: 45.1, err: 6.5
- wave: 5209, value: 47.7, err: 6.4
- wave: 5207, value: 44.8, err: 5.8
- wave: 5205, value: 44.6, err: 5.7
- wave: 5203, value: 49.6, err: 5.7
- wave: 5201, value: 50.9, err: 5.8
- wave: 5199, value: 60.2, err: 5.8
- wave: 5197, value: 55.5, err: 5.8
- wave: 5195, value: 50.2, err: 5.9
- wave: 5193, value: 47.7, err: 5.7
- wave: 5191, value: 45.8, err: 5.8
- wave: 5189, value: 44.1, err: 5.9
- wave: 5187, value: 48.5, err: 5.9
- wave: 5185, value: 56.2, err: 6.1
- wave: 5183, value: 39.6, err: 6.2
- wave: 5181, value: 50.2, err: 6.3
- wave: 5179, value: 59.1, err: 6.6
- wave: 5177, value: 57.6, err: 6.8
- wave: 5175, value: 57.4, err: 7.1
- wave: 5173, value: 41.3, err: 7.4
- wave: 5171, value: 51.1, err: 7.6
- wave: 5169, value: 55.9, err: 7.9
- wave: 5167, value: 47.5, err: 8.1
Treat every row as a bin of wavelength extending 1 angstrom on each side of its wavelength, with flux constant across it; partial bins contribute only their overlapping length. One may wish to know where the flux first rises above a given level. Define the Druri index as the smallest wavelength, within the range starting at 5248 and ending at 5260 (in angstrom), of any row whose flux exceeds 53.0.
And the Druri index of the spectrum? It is 5249 angstrom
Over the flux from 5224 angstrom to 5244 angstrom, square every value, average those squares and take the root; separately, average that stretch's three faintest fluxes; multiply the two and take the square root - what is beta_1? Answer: 45.7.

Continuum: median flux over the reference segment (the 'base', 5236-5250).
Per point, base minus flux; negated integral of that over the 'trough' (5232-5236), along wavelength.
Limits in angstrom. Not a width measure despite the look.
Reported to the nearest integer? -28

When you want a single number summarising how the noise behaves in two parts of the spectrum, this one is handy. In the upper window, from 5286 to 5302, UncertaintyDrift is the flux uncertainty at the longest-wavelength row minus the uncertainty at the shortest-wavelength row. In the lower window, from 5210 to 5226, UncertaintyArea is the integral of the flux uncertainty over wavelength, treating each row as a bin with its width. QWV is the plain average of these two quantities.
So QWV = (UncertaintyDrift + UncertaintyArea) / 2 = 47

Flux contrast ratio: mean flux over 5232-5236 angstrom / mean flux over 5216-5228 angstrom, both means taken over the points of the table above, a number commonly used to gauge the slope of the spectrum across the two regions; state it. 0.92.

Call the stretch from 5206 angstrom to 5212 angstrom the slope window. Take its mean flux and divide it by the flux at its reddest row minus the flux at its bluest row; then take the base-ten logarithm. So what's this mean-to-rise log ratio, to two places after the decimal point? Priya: 2.18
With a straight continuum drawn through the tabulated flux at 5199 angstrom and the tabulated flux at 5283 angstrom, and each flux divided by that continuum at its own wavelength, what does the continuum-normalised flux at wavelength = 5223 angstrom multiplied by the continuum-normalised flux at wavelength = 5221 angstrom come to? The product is 0.84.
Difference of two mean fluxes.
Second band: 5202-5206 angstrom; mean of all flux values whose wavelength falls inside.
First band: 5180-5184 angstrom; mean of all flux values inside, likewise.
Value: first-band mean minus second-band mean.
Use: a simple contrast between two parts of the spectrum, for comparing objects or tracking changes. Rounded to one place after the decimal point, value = -2.2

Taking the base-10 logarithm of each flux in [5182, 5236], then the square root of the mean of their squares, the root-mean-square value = 1.69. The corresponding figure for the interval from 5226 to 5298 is 1.70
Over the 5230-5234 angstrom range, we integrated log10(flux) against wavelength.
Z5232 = 6.47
